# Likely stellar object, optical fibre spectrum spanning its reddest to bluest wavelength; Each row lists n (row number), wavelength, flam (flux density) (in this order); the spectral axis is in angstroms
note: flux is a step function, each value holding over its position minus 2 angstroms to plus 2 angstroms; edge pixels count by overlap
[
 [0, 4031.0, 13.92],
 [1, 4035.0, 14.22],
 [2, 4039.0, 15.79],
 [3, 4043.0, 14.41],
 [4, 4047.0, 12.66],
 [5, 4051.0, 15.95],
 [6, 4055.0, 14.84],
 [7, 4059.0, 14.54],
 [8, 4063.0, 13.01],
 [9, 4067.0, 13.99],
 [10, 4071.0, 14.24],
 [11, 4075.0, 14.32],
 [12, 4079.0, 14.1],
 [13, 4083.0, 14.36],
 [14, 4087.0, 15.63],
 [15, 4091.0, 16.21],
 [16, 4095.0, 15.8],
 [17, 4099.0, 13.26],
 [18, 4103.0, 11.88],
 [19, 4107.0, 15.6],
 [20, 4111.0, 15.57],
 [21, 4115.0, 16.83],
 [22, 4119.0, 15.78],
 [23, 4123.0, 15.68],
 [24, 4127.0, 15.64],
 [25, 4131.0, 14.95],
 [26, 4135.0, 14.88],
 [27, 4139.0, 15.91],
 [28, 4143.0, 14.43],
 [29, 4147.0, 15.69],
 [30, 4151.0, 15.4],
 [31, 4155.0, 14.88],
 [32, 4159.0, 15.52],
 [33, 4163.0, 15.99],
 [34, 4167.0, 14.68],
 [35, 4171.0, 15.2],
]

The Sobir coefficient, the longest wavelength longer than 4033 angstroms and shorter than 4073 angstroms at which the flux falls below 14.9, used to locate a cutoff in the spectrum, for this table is 4071.0 angstroms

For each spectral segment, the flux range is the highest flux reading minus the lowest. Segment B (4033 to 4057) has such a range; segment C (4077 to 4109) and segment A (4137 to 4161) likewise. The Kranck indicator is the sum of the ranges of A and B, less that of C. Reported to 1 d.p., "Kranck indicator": 0.4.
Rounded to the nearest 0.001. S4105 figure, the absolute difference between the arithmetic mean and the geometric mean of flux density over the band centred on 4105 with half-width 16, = 0.087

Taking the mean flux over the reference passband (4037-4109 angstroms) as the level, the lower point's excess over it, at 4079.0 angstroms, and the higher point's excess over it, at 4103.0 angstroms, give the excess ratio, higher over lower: 6.9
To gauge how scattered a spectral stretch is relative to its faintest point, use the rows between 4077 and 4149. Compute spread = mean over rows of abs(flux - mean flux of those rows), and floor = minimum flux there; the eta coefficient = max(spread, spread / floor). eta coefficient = 0.89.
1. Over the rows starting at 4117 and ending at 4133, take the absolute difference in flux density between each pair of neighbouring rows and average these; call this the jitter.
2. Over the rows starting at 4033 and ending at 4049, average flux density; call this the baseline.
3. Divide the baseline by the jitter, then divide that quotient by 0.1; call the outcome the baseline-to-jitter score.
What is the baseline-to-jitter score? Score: 516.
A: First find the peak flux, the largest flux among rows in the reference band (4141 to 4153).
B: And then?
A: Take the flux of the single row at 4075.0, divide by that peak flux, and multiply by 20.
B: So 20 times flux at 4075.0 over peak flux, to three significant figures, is 18.3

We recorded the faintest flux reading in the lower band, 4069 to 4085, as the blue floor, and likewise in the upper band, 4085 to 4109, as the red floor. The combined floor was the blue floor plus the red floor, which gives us 26.0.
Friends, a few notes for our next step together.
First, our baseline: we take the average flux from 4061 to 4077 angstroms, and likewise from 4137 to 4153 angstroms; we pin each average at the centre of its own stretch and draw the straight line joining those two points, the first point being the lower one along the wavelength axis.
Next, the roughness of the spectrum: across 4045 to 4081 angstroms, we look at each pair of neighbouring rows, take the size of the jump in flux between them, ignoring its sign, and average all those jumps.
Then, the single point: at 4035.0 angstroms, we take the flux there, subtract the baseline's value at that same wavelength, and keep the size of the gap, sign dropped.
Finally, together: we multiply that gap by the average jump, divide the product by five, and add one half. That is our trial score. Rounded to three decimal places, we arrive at 0.691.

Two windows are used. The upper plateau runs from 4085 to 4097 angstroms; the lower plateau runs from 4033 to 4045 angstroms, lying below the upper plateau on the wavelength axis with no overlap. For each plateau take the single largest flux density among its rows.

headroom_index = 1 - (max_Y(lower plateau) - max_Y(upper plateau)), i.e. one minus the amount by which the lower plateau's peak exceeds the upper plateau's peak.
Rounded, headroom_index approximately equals 1.4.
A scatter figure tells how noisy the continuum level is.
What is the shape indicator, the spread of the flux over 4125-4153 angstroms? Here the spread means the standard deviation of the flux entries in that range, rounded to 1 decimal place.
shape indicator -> 0.5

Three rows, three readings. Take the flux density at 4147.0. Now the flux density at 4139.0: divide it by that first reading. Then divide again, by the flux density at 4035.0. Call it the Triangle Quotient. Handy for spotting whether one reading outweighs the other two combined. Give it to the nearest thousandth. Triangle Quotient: 0.071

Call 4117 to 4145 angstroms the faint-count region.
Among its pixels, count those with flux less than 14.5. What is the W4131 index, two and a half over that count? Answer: 2.5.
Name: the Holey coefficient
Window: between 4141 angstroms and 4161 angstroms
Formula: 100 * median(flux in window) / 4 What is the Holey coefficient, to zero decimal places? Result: 385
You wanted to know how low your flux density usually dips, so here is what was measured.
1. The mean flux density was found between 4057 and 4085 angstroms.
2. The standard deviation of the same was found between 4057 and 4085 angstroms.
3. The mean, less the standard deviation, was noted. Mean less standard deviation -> 13.6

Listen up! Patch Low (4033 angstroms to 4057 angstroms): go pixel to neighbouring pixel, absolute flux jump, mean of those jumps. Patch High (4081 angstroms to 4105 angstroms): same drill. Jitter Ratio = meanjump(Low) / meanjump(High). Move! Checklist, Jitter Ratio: 1.5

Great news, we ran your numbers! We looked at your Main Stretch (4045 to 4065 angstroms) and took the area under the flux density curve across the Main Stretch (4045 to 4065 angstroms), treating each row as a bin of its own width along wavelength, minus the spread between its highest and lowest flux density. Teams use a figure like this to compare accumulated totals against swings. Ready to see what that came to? 281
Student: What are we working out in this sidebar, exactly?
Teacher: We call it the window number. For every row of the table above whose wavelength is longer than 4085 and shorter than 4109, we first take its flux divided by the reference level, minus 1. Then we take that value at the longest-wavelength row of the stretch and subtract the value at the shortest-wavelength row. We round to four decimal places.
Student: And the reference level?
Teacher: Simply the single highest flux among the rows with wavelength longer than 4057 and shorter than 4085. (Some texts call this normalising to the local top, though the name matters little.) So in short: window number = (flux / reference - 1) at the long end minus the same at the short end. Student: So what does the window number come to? -0.0021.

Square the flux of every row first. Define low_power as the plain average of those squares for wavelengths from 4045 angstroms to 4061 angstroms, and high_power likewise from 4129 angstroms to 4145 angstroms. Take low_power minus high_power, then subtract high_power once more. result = -242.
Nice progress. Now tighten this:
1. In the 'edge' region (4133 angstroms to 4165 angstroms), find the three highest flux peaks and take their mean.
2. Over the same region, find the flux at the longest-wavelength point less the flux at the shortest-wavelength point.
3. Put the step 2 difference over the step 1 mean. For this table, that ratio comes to 0.07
